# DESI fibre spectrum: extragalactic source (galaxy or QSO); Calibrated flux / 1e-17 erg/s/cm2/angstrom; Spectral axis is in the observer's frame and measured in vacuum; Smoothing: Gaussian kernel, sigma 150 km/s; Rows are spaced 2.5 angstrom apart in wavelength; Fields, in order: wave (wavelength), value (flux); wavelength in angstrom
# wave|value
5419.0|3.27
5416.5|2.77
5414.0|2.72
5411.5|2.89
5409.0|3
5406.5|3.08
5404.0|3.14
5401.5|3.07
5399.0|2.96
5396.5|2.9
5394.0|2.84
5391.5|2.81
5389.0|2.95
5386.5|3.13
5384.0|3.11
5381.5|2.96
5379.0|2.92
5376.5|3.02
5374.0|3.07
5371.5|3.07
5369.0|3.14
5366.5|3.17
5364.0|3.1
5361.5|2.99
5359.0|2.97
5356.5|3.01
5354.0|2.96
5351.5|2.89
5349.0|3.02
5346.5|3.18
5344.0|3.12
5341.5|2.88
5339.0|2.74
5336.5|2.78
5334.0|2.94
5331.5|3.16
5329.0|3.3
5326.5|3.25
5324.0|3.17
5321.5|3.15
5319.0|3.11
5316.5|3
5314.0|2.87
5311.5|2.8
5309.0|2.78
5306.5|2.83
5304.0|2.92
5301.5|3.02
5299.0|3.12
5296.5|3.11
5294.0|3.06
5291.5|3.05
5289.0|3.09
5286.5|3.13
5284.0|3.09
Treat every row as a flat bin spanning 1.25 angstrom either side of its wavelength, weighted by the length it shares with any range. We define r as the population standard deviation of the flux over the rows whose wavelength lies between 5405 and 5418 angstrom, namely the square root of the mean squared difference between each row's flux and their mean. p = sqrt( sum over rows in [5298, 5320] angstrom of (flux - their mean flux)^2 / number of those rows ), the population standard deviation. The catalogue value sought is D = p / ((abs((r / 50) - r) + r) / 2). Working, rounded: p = 0.12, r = 0.135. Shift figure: 0.9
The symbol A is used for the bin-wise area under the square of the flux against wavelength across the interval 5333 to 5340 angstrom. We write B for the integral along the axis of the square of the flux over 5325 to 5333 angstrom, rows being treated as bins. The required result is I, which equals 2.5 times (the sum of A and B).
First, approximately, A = 56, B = 83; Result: 347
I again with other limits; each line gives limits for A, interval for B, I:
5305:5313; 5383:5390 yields 322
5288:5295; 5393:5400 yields 312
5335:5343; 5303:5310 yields 300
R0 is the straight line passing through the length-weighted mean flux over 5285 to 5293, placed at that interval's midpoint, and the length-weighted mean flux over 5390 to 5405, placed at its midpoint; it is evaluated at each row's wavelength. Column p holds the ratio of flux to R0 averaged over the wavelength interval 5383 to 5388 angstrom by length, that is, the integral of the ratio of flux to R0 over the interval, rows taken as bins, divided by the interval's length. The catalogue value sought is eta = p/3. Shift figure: 0.350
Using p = 1.05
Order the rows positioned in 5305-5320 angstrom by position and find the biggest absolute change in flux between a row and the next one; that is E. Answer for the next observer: 0.13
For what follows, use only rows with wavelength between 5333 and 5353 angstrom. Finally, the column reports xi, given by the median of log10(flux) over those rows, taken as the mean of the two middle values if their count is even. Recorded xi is 0.465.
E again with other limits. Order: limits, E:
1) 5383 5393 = 0.18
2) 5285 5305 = 0.10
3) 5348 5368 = 0.13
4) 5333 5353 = 0.24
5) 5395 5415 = 0.17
